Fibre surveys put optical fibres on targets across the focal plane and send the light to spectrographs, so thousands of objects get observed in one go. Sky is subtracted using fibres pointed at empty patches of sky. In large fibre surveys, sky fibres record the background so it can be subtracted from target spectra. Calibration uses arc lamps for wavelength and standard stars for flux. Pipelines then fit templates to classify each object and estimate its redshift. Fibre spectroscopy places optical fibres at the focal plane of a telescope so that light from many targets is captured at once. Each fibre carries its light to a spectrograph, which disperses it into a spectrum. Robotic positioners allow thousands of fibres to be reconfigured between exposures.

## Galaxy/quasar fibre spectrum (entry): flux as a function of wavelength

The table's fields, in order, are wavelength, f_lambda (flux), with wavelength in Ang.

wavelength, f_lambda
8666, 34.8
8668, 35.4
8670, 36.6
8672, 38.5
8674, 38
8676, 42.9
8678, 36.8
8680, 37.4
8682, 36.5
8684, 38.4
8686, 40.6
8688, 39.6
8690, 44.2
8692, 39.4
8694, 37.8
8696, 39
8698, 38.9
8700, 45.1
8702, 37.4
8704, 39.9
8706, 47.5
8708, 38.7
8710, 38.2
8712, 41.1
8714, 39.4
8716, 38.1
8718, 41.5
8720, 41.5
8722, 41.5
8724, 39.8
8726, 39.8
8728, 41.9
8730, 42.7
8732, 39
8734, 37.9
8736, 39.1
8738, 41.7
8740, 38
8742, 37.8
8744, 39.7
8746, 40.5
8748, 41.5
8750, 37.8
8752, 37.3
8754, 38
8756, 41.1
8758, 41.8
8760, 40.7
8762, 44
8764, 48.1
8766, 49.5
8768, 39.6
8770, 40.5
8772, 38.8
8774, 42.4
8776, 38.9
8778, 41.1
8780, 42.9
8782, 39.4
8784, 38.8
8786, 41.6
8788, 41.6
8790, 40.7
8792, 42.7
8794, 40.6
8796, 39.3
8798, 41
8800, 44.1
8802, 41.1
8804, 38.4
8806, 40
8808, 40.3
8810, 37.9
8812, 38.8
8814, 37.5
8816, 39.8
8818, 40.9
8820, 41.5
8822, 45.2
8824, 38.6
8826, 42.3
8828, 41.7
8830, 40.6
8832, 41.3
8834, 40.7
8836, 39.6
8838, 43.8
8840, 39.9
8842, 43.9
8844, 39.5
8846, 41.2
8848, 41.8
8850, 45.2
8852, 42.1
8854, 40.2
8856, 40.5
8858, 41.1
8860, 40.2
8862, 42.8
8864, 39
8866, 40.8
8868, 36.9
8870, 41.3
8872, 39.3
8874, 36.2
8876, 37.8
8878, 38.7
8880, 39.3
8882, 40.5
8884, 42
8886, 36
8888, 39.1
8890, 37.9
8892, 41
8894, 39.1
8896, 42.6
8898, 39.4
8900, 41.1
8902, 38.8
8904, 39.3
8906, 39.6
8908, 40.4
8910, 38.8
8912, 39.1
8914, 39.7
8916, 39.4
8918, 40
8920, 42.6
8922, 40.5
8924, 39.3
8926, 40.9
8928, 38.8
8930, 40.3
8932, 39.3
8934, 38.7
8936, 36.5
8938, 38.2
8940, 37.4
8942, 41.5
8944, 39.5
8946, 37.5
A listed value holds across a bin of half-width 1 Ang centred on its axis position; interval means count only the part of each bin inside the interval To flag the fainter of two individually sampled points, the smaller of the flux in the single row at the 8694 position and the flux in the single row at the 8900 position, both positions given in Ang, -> 38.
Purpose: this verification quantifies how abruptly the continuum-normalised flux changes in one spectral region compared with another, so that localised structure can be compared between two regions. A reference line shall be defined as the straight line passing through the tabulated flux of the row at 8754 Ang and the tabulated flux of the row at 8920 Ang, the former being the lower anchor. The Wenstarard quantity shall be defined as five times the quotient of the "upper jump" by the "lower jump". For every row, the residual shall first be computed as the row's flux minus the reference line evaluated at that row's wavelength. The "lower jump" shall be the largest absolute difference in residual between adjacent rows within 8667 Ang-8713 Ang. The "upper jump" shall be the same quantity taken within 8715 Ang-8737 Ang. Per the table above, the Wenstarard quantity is 2.1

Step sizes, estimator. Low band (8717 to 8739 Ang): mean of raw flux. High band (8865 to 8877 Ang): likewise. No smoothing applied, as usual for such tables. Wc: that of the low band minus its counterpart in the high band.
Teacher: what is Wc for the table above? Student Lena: 1.9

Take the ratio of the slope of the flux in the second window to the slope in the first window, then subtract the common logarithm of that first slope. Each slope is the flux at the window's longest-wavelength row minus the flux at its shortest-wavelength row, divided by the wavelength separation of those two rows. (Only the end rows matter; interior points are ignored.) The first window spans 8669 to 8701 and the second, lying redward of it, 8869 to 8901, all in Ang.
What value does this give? 0.5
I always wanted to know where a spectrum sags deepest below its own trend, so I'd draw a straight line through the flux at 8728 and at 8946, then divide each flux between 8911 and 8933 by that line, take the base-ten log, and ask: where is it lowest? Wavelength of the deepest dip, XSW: 8912 Ang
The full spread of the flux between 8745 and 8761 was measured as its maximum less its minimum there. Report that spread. 4.5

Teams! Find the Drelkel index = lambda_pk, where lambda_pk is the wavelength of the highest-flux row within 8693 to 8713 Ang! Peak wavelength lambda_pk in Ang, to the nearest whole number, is 8706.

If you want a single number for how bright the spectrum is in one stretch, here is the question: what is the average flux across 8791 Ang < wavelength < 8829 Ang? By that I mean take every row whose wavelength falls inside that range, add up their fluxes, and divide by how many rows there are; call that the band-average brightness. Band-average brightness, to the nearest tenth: 40.6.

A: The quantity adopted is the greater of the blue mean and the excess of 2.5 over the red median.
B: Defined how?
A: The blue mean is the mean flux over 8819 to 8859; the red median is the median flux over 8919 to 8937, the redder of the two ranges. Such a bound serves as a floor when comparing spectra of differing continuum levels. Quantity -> 41.5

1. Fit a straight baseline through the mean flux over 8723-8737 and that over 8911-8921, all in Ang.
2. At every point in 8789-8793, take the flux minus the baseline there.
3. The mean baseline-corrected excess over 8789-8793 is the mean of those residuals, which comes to 1.6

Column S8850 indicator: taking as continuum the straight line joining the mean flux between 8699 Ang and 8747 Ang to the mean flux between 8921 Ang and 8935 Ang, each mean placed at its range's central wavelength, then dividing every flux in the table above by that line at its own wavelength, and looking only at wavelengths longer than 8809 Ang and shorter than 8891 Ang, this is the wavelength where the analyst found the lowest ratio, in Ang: 8886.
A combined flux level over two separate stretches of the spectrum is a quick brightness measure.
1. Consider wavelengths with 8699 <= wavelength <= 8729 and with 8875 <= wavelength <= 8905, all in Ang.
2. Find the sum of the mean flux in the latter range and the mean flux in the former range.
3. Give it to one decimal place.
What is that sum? 80.3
